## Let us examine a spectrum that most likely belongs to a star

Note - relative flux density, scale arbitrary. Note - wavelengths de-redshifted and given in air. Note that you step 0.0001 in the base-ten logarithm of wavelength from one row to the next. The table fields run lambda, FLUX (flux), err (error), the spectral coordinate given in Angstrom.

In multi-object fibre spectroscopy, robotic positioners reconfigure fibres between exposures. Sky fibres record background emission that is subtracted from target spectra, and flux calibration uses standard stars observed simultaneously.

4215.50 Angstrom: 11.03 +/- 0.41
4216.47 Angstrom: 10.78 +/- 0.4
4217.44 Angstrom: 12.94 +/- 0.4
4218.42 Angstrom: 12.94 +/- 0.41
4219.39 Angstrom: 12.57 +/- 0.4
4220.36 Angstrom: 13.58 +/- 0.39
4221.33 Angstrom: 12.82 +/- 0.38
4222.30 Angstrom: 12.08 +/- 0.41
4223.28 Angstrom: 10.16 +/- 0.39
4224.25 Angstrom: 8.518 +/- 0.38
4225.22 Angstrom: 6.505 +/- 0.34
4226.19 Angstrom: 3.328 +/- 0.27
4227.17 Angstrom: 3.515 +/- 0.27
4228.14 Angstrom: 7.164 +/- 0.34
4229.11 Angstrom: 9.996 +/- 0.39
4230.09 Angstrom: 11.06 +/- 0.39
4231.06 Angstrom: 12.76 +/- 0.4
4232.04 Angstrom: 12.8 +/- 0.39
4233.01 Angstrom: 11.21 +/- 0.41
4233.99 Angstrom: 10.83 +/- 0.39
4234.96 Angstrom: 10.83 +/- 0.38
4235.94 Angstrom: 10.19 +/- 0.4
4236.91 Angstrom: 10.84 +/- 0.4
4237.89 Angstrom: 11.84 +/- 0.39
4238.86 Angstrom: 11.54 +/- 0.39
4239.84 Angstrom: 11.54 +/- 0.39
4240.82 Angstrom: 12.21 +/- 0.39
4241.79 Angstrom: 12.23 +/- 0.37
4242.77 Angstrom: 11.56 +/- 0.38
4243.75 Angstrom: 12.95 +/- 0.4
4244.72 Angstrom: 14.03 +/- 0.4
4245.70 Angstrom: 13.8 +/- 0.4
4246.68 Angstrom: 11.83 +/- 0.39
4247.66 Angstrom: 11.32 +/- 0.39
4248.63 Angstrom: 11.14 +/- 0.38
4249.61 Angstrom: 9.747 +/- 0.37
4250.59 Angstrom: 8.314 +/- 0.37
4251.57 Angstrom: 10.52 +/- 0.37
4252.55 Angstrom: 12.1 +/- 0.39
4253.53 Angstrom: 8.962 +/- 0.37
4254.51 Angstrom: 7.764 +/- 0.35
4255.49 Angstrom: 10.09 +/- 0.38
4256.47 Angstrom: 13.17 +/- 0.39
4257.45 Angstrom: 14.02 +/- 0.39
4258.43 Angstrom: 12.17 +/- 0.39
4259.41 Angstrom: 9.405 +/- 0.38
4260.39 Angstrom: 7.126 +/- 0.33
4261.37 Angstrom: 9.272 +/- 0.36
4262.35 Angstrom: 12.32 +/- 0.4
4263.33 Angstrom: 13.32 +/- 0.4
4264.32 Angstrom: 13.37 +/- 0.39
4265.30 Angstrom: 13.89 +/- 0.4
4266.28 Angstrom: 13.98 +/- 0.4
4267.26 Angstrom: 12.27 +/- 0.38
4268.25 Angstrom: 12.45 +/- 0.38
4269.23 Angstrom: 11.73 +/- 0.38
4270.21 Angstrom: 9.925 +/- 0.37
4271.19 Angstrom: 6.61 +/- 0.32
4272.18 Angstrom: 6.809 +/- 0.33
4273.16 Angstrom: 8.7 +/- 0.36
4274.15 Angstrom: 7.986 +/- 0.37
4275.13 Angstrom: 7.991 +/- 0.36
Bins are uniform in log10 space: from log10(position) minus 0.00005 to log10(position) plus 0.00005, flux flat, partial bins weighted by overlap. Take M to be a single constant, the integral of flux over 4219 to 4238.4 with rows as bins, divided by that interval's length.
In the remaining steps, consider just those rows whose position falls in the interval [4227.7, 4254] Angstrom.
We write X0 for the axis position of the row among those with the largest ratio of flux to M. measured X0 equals 4244.72 Angstrom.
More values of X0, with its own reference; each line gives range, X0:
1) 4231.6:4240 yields 4232.04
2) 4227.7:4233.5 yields 4232.04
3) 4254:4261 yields 4257.45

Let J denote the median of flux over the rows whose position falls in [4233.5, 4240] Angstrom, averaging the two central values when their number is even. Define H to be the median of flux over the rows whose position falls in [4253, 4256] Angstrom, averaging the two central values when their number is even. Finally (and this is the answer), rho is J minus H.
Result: 1.9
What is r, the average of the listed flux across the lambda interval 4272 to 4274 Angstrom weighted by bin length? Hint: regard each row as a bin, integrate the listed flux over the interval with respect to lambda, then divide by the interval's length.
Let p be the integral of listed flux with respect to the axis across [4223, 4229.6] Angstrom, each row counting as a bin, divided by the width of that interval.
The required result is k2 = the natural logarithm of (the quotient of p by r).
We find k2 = -0.1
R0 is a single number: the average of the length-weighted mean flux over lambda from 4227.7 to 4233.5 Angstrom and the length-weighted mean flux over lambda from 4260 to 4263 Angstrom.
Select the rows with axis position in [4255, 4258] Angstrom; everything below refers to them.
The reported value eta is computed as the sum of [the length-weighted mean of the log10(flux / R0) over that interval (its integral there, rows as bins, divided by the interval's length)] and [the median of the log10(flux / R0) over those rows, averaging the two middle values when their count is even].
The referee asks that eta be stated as 0.18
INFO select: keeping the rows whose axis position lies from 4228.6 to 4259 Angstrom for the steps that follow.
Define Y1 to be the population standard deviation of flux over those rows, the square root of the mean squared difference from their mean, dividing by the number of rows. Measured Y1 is 1.5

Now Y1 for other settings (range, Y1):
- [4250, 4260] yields 2.0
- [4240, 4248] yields 0.9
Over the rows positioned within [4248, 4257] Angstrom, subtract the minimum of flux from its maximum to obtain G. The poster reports 5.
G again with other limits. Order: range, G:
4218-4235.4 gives 10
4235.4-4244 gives 3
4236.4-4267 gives 7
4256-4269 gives 7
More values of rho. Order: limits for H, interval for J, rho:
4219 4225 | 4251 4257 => -2.0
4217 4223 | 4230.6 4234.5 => -0.9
